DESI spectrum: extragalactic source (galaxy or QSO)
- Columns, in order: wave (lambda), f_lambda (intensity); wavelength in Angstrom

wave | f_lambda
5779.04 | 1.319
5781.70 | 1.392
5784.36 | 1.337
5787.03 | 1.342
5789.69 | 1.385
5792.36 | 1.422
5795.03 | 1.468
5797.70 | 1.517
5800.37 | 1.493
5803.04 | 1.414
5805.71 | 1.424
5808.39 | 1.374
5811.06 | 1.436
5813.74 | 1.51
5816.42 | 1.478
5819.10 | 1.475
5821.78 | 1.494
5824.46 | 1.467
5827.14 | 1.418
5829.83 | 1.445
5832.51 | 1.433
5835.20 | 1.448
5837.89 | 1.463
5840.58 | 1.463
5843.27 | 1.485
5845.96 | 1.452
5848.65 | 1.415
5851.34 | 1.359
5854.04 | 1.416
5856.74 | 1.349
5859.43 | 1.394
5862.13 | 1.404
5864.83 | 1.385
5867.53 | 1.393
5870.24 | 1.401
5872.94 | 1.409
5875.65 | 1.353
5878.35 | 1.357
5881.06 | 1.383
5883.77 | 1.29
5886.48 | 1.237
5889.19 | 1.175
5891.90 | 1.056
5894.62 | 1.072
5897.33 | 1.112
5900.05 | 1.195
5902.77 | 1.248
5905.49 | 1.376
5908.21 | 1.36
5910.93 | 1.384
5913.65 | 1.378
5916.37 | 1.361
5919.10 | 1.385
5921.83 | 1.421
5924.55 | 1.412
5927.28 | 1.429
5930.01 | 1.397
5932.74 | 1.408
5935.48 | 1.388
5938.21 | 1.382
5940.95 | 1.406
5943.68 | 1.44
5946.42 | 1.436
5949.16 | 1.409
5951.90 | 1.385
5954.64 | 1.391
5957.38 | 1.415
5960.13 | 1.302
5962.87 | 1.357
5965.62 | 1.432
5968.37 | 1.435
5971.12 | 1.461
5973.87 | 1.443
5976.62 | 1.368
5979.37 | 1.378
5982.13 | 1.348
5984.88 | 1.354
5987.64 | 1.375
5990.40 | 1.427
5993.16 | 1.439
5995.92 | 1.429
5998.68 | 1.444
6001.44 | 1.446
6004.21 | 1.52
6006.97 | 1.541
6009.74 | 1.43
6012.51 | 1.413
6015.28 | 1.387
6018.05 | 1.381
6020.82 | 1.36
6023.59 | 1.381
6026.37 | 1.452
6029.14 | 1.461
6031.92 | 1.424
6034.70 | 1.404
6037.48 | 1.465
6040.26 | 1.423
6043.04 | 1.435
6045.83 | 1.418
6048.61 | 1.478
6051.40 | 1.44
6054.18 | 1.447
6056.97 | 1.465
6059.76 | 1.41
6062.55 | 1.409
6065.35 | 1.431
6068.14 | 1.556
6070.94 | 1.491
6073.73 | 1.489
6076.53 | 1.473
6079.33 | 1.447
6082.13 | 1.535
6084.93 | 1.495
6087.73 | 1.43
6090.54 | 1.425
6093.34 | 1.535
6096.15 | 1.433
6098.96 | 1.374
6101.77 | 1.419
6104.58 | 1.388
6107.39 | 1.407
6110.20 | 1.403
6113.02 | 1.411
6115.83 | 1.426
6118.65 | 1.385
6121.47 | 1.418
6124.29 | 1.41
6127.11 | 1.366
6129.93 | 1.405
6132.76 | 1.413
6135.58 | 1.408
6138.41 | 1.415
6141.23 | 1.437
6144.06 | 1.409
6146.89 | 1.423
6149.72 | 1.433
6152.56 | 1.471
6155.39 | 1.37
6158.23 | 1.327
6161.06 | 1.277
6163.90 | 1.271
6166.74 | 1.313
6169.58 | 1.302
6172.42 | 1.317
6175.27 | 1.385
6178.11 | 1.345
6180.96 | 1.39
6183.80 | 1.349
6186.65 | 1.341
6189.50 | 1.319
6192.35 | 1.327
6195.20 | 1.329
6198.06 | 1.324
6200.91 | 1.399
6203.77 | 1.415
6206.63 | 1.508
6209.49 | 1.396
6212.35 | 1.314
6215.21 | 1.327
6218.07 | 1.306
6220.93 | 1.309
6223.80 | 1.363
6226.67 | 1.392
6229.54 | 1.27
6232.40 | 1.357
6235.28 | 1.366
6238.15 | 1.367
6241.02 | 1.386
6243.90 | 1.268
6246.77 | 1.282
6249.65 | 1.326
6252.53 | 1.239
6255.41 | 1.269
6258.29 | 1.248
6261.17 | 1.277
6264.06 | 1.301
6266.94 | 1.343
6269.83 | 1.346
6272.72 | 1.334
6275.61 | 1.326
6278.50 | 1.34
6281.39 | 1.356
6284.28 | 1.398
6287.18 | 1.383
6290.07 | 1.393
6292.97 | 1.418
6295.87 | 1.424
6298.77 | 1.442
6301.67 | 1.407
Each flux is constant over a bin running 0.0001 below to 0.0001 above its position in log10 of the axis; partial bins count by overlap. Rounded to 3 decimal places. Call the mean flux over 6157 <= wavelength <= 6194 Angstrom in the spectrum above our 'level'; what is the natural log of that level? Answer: 0.284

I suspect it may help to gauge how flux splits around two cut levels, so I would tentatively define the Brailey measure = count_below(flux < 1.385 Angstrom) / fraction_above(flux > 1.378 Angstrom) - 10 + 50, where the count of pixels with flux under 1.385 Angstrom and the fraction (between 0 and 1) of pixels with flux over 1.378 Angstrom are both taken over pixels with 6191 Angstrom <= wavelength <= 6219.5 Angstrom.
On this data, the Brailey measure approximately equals 55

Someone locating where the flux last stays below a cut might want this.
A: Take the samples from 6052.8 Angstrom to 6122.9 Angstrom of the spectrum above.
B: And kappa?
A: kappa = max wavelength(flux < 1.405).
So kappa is 6118.65 Angstrom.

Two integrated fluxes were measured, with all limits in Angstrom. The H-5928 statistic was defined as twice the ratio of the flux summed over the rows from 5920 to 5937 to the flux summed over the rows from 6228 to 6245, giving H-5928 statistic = 2.11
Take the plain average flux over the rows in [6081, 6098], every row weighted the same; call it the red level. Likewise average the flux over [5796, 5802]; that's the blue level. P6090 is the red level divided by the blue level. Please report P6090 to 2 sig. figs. 0.98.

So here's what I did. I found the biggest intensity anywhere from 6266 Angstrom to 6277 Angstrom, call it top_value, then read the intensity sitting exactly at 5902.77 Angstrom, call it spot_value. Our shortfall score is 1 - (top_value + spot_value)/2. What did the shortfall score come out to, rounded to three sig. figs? -0.297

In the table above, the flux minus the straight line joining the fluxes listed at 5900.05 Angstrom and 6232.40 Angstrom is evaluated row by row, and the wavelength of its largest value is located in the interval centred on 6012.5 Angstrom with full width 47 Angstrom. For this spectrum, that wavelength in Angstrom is 6006.97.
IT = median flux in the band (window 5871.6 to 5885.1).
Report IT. 1.36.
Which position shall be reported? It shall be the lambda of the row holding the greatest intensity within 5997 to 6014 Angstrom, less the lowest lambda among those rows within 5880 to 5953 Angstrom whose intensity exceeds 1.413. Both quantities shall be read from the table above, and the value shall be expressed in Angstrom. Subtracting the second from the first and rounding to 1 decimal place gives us 85.1 Angstrom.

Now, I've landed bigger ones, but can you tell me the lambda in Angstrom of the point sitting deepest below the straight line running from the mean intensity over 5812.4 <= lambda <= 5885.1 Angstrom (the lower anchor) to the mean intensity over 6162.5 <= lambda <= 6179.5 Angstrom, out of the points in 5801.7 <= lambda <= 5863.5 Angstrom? 5856.74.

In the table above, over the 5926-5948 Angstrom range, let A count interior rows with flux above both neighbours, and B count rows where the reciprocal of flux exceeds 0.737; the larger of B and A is 2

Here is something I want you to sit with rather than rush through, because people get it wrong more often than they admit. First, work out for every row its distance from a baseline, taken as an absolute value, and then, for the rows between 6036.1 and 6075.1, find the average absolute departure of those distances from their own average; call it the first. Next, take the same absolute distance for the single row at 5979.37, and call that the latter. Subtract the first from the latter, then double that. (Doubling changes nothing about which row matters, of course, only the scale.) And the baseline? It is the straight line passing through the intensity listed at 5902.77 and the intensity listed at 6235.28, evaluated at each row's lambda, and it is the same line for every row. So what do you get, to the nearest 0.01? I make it 0.15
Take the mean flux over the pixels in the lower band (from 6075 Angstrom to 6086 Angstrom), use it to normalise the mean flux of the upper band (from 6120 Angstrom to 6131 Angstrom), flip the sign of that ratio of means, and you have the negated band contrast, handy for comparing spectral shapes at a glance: -0.94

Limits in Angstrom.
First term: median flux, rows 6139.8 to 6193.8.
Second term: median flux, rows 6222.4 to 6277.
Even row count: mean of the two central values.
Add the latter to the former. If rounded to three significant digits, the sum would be 2.67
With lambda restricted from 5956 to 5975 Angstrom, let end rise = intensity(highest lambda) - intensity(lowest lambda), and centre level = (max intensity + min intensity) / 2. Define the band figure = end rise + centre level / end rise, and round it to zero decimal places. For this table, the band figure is 49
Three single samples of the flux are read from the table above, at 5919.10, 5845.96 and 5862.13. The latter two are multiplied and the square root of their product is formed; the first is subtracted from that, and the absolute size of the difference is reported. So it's 0.043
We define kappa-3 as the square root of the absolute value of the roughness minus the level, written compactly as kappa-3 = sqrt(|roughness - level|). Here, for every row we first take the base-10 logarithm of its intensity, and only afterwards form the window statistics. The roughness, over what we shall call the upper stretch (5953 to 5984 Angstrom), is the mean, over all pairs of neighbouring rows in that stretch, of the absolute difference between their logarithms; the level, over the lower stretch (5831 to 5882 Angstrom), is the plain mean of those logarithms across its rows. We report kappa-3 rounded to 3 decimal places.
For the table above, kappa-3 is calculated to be 0.368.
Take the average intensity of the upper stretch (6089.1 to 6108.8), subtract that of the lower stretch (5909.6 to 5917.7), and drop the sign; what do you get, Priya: 0.05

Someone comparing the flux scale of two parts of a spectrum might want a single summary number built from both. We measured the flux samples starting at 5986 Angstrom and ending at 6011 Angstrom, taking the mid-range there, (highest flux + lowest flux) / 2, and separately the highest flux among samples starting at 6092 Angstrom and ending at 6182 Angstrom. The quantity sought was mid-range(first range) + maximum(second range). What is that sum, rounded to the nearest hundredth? 2.99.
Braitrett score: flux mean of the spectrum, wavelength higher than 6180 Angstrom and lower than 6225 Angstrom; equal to 1.36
